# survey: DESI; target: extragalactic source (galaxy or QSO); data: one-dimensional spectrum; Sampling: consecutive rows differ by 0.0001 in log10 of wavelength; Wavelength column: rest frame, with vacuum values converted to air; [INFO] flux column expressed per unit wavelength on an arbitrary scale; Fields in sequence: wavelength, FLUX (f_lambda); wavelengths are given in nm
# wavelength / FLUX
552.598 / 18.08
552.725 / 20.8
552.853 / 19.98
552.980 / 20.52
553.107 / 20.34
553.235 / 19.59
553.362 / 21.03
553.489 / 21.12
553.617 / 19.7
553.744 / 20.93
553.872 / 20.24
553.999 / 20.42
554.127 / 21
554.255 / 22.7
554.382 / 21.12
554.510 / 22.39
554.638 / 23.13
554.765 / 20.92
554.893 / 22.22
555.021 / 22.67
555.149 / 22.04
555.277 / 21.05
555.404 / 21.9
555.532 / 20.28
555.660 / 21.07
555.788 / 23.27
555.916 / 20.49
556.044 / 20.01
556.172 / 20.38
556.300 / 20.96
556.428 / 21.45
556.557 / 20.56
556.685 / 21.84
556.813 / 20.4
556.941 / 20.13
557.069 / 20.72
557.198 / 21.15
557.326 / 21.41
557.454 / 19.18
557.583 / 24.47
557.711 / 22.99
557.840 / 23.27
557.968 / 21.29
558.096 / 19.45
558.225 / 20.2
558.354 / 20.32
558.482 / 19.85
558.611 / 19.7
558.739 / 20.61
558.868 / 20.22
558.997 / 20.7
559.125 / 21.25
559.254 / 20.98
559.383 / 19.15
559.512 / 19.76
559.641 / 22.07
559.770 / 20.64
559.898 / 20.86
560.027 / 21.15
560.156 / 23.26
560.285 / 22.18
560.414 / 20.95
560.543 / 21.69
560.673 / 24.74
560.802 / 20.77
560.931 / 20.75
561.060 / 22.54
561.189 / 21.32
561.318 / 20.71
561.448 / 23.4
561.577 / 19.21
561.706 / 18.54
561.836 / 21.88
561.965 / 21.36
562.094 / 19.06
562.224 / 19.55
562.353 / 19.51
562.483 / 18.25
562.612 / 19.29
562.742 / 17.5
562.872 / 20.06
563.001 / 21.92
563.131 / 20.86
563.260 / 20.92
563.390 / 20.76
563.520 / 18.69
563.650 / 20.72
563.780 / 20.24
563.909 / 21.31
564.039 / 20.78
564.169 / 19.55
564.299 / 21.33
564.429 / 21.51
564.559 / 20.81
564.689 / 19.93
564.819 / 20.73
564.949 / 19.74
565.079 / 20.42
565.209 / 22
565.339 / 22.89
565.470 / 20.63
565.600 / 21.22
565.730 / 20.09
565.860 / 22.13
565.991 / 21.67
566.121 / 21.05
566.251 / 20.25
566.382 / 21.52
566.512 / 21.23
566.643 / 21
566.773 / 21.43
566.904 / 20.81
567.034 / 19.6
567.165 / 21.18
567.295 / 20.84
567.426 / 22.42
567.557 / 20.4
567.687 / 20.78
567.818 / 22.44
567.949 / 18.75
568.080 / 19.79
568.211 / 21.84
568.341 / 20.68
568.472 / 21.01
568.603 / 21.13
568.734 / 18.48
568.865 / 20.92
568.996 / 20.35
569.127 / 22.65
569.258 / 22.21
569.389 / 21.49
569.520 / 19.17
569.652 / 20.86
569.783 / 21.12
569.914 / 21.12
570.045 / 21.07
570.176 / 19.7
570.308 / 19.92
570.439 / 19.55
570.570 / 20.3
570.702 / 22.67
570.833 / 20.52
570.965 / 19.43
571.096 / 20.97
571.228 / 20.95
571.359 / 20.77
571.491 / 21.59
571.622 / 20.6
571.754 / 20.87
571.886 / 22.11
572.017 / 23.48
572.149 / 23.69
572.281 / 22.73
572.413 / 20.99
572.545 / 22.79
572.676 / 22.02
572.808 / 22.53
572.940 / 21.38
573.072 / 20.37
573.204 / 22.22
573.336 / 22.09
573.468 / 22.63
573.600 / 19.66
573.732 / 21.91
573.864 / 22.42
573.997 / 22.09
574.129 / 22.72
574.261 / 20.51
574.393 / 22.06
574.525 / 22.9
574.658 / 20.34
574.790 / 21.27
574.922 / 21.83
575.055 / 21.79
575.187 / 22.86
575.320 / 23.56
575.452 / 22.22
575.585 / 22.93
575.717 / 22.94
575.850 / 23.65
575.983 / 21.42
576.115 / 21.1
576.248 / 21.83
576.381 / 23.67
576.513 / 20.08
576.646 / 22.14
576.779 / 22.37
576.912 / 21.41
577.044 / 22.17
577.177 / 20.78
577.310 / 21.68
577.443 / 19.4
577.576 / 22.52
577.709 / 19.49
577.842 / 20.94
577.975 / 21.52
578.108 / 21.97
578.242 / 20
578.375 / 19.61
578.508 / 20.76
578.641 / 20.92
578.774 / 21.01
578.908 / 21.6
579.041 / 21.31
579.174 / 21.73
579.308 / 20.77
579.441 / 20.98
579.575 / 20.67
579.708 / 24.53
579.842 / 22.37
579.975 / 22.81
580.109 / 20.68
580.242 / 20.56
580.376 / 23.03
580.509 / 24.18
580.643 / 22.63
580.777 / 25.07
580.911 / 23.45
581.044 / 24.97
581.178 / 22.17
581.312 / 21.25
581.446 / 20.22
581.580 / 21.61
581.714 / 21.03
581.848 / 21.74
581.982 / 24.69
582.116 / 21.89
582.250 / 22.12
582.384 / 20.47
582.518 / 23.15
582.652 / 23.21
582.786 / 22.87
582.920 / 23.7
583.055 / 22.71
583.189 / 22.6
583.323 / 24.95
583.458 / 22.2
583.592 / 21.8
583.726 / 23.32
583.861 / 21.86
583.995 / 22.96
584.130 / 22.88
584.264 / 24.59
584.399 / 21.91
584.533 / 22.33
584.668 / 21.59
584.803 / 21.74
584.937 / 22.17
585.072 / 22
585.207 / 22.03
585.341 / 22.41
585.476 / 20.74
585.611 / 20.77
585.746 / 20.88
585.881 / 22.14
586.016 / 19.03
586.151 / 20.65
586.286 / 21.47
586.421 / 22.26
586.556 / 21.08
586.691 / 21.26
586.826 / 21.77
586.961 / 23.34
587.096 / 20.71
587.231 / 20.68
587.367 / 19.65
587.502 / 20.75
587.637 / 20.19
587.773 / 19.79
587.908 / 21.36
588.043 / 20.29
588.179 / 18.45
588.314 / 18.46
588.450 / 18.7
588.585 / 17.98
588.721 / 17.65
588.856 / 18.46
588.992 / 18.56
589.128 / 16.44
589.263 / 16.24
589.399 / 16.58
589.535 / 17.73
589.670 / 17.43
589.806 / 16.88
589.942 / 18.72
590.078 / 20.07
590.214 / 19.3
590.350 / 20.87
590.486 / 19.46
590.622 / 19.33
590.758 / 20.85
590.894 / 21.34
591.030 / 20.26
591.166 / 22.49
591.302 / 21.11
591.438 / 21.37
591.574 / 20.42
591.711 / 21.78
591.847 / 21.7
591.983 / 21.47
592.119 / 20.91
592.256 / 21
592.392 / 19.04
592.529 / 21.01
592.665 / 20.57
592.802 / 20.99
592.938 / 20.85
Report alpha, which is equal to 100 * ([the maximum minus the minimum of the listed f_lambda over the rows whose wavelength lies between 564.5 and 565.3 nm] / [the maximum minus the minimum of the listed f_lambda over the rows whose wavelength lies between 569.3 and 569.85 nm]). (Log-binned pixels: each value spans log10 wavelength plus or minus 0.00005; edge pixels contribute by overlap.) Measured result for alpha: 97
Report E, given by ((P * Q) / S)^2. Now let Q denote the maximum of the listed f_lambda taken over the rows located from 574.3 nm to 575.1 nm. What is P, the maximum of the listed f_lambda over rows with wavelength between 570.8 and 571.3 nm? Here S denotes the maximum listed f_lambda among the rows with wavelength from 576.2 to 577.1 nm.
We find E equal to 412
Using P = 20.97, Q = 22.9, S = 23.67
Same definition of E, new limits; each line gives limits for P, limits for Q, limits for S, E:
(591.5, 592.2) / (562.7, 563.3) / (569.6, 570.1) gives 511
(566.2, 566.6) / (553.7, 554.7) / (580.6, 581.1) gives 394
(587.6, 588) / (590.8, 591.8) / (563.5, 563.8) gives 538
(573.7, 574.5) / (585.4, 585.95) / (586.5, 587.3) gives 464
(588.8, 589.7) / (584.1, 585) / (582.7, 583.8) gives 335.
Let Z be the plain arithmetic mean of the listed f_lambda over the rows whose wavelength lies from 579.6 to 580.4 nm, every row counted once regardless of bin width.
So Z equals 22.3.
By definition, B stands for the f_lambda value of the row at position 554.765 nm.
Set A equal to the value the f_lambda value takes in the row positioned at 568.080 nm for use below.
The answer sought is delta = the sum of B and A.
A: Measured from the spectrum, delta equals 41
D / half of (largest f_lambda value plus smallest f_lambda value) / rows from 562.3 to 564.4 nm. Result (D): 19.7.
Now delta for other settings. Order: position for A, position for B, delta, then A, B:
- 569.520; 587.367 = 39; 19.17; 19.65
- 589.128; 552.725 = 37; 16.44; 20.8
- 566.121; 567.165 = 42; 21.05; 21.18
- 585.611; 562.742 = 38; 20.77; 17.5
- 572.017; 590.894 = 45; 23.48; 21.34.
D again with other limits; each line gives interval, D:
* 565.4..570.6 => 20.6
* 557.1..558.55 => 21.8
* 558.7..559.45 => 20.2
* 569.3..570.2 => 20.3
